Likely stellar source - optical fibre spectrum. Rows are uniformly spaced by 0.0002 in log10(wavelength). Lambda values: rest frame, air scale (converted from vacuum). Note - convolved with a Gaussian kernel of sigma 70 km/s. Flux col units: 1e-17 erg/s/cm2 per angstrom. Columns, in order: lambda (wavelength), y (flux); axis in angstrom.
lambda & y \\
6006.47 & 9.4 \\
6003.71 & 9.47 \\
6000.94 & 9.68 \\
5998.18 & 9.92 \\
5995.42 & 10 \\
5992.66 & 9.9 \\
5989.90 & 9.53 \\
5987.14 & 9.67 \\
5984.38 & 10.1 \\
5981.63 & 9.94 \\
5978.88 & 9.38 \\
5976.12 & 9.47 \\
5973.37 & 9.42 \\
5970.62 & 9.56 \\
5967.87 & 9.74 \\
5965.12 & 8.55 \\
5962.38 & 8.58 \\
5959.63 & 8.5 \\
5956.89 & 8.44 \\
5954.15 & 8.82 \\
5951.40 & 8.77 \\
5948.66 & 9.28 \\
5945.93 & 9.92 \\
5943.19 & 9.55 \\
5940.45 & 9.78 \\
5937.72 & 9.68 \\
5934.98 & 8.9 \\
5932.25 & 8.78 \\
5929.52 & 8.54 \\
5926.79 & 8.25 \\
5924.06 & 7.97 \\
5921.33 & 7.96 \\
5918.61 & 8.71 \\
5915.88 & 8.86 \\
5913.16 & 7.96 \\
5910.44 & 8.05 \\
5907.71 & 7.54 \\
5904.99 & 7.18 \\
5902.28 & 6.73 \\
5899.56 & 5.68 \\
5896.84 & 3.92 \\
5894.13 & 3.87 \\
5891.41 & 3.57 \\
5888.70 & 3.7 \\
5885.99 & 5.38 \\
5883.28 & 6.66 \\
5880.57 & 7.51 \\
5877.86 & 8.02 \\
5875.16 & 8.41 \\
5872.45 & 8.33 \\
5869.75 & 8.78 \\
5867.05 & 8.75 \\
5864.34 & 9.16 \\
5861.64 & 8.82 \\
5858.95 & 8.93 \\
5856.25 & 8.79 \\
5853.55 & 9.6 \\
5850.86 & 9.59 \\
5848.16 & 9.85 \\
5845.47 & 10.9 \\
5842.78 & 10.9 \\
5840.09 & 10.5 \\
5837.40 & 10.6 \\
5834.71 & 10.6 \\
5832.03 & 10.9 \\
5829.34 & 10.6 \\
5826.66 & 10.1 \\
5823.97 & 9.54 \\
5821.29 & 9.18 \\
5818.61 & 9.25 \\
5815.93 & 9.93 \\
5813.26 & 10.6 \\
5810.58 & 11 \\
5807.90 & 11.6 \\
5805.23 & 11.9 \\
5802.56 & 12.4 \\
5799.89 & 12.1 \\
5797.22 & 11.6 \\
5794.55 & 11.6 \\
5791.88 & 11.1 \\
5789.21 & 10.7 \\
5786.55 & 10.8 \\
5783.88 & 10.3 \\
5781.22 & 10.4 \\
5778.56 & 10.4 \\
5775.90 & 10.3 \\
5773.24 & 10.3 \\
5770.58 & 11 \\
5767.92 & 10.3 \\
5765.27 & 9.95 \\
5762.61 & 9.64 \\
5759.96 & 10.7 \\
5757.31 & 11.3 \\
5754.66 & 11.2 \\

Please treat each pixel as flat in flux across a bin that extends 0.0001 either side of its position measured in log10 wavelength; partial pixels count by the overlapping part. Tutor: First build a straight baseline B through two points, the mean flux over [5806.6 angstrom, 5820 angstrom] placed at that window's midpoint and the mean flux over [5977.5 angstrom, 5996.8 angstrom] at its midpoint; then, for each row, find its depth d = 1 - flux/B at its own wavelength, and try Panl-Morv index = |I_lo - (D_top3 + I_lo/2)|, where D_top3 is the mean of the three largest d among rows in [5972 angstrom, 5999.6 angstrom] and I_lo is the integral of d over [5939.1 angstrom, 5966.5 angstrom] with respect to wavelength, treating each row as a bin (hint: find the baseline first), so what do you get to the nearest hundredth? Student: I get 1.21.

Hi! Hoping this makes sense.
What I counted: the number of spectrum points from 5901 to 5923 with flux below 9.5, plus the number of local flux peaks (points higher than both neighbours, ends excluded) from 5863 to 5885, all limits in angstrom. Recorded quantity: 10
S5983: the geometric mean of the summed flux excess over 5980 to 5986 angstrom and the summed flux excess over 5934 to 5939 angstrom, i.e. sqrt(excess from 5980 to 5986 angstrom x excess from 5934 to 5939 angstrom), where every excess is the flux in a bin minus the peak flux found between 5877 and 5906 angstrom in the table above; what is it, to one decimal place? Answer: 3.2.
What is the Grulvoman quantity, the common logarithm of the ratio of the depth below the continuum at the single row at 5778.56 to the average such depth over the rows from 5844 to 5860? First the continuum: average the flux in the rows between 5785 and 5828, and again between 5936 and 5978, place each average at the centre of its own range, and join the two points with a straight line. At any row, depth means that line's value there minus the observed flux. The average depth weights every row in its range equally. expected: 0.0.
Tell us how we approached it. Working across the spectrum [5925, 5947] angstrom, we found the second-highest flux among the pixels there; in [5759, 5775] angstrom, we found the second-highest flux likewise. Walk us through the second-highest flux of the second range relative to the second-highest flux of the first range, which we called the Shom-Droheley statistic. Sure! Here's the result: 1.09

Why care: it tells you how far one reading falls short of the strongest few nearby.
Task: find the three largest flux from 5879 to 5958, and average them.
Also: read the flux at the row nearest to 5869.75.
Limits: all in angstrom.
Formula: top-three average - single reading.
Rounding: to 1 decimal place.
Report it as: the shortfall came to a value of 1.0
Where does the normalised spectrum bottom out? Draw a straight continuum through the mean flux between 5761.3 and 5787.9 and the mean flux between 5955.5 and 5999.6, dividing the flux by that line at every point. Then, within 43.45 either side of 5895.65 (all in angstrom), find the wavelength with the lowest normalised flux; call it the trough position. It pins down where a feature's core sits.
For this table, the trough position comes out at 5891.41 angstrom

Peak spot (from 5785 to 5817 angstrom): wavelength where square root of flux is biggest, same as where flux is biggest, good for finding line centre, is 5802.56 angstrom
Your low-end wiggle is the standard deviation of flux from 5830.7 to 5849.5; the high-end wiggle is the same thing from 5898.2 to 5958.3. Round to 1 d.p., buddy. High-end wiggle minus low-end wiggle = 0.7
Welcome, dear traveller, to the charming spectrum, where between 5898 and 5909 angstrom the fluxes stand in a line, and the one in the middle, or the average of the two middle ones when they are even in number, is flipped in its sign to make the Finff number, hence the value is -7.0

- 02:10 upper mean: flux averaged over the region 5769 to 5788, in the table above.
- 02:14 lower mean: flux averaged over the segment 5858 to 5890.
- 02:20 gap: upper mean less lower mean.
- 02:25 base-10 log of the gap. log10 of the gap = 0.45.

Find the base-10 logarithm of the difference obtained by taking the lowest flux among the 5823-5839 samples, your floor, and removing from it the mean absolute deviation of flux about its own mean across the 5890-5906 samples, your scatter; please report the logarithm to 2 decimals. 0.91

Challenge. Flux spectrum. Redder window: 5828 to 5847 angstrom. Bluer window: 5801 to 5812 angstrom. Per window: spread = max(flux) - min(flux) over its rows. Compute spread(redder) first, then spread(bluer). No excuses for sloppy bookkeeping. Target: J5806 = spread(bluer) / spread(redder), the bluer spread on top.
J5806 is 3.5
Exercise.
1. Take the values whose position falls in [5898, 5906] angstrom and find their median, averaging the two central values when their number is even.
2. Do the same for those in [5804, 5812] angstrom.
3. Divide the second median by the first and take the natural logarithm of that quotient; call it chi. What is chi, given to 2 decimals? 0.54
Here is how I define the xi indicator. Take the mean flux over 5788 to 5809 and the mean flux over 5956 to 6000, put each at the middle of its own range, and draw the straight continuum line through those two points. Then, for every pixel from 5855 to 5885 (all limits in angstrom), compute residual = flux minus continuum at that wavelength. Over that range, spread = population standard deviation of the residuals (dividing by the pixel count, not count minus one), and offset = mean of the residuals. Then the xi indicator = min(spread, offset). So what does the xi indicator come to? -2.4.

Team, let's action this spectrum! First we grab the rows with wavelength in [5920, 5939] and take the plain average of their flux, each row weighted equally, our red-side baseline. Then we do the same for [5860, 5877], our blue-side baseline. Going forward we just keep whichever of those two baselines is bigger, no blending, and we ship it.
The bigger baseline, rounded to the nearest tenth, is 8.7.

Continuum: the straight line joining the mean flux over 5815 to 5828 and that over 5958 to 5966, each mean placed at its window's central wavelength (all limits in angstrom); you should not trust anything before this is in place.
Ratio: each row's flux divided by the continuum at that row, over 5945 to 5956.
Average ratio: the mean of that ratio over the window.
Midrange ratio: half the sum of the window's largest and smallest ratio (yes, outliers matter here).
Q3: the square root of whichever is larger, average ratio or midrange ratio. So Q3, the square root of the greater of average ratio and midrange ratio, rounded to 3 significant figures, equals 1.04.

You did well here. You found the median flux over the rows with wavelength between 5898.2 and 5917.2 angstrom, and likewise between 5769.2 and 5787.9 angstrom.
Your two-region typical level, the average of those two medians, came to 9.0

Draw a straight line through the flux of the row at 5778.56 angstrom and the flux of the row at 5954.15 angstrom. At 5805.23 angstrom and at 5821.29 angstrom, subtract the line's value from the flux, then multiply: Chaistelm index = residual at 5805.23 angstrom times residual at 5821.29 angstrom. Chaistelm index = -1.5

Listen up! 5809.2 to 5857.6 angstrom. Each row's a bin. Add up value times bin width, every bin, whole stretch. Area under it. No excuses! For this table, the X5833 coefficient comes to 490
